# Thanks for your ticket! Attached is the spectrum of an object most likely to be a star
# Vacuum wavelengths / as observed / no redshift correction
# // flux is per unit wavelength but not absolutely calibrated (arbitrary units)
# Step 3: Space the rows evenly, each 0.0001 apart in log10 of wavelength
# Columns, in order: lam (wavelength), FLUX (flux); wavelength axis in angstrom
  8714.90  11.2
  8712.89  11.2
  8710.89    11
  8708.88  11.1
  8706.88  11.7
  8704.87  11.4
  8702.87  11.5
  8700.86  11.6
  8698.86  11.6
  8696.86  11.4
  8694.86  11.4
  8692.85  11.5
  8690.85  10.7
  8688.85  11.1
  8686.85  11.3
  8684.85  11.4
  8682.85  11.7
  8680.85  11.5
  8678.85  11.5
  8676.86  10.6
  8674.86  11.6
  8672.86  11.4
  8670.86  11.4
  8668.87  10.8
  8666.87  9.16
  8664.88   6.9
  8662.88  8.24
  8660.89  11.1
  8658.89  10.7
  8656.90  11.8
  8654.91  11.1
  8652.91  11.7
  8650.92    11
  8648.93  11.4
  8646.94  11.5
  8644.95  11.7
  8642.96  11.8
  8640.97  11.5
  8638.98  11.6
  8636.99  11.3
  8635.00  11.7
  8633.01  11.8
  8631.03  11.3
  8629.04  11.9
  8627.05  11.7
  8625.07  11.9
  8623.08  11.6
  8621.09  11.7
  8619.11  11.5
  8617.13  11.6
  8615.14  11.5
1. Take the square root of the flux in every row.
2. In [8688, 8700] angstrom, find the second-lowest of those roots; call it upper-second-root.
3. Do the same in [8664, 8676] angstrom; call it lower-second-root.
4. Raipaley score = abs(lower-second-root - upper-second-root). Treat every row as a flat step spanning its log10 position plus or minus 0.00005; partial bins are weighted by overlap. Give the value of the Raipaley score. 0.31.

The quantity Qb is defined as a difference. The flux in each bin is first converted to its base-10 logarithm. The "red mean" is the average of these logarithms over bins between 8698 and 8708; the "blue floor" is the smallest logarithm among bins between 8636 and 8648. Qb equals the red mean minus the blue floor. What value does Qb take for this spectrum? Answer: 0.010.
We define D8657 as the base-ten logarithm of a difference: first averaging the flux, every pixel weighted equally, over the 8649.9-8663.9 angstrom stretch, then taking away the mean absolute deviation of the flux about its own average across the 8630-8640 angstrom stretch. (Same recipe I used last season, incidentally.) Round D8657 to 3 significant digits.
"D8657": 1.03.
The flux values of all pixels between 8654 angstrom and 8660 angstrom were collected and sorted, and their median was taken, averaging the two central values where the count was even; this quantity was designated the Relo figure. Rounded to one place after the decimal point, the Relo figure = 11.1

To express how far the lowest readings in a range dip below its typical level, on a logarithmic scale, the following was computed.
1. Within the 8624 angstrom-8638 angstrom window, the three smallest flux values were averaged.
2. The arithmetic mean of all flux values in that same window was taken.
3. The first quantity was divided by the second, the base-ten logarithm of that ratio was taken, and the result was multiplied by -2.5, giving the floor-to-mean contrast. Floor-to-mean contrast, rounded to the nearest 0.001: 0.021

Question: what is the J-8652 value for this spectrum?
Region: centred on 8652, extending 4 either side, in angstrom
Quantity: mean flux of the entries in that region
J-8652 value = 11.3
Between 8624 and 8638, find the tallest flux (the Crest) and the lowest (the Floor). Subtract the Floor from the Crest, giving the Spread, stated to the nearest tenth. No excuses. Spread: 0.6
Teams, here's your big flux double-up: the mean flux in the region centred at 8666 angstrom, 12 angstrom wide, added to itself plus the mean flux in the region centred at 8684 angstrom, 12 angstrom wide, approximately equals 30.6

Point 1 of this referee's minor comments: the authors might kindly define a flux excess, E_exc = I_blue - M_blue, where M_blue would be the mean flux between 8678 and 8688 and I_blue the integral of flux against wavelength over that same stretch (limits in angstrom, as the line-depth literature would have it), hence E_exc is 103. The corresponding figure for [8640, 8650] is 104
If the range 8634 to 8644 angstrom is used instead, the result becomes 104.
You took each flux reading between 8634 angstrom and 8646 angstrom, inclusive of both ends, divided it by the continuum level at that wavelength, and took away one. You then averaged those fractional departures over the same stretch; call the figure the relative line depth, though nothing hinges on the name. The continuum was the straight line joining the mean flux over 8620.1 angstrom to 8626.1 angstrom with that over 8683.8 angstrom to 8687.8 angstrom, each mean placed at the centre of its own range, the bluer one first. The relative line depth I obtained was -0.003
